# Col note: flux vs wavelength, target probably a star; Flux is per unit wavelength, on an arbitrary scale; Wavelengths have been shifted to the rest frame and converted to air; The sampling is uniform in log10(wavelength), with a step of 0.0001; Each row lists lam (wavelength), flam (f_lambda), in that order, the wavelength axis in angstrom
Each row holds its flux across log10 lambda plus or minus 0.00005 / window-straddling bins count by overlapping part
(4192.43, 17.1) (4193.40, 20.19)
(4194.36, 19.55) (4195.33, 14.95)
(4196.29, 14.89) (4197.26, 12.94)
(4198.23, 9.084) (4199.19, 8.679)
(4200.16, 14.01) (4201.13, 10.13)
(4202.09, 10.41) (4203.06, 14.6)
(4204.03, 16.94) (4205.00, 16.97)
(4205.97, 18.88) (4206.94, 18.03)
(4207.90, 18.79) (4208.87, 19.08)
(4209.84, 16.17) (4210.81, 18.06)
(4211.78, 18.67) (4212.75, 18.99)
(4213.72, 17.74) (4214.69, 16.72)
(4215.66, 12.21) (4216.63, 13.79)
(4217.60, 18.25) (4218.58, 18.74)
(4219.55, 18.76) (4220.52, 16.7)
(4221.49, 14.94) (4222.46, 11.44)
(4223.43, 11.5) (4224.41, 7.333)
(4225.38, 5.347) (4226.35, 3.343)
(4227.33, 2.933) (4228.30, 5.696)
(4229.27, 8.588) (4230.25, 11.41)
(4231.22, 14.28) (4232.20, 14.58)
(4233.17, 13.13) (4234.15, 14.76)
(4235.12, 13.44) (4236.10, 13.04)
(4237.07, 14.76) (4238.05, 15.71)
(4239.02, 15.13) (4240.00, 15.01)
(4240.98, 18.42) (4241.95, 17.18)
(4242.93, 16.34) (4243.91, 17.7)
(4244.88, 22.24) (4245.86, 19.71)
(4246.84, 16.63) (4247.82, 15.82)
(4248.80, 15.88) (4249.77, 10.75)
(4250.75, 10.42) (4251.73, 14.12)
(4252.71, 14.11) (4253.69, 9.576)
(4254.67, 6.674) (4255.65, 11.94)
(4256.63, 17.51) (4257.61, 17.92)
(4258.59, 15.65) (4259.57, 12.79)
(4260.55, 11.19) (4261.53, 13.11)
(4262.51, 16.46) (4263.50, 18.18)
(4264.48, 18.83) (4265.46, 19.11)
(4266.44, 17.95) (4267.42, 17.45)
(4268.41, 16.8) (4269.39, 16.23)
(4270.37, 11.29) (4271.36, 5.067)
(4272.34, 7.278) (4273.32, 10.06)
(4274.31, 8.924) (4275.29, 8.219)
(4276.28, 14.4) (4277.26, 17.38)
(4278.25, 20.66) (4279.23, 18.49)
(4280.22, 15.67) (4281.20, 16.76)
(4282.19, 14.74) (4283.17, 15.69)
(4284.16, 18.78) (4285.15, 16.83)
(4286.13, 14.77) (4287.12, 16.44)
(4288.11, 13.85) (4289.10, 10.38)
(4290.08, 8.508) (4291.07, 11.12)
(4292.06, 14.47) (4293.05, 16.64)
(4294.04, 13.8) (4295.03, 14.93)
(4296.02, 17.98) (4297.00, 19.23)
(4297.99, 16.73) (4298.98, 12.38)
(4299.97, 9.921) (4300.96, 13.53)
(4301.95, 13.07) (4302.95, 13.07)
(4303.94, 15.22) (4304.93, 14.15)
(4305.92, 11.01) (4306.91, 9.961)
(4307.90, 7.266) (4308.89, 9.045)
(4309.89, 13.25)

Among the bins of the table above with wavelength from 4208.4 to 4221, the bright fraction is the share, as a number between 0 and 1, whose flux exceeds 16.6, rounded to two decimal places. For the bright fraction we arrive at 0.77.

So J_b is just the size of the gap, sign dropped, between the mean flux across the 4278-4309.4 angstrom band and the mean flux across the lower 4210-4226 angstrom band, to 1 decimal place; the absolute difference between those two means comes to 0.7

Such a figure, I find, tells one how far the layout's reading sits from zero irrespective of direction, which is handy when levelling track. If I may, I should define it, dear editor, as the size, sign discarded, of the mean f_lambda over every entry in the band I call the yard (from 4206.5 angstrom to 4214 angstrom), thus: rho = 18.2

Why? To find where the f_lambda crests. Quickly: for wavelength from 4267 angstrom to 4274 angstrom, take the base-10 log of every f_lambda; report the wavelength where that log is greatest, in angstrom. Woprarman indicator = 4267.42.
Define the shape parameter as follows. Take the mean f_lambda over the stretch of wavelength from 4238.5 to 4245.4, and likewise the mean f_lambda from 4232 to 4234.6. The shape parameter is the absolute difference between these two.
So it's 3.3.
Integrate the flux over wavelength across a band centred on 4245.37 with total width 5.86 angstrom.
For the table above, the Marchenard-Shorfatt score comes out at 106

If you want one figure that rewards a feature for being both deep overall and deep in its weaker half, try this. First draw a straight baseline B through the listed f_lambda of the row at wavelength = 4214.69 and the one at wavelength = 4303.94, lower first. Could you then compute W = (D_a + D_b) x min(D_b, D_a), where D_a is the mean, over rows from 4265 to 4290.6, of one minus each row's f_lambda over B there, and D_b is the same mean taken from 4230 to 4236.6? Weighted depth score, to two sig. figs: 0.023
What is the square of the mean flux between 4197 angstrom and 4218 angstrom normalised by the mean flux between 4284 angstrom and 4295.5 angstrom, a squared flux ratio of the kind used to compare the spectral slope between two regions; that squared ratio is 1.2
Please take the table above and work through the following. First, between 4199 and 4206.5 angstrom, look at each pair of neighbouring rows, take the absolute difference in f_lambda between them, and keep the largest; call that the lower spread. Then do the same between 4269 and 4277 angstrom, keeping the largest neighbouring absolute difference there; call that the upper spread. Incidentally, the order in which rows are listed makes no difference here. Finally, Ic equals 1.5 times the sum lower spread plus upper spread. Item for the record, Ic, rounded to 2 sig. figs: 17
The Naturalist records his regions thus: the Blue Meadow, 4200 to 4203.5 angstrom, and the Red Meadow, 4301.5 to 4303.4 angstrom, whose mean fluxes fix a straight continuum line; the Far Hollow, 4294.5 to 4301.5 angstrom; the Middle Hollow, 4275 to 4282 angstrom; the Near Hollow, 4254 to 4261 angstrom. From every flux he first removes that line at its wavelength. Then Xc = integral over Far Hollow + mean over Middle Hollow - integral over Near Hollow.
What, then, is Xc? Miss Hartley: 12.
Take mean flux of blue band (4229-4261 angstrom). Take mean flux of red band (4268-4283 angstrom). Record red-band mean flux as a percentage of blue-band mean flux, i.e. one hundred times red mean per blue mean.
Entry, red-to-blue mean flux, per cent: 93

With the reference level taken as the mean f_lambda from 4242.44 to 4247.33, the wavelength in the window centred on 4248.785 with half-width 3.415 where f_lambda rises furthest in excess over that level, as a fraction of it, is 4245.86 angstrom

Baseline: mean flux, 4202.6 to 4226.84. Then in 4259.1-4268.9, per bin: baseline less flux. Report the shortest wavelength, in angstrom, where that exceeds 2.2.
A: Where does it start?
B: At 4259.57 angstrom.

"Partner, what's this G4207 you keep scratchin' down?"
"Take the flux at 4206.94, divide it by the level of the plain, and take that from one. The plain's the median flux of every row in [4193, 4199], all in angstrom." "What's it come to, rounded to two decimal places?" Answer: -0.21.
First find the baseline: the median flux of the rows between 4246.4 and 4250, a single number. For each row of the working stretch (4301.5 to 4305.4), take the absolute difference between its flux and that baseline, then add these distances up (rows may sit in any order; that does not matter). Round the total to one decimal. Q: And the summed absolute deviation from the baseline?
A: 7.9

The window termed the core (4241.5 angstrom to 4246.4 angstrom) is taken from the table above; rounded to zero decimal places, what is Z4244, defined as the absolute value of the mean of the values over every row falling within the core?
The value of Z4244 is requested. 19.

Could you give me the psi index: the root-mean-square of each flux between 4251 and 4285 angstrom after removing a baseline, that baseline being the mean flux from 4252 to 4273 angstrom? 4.0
